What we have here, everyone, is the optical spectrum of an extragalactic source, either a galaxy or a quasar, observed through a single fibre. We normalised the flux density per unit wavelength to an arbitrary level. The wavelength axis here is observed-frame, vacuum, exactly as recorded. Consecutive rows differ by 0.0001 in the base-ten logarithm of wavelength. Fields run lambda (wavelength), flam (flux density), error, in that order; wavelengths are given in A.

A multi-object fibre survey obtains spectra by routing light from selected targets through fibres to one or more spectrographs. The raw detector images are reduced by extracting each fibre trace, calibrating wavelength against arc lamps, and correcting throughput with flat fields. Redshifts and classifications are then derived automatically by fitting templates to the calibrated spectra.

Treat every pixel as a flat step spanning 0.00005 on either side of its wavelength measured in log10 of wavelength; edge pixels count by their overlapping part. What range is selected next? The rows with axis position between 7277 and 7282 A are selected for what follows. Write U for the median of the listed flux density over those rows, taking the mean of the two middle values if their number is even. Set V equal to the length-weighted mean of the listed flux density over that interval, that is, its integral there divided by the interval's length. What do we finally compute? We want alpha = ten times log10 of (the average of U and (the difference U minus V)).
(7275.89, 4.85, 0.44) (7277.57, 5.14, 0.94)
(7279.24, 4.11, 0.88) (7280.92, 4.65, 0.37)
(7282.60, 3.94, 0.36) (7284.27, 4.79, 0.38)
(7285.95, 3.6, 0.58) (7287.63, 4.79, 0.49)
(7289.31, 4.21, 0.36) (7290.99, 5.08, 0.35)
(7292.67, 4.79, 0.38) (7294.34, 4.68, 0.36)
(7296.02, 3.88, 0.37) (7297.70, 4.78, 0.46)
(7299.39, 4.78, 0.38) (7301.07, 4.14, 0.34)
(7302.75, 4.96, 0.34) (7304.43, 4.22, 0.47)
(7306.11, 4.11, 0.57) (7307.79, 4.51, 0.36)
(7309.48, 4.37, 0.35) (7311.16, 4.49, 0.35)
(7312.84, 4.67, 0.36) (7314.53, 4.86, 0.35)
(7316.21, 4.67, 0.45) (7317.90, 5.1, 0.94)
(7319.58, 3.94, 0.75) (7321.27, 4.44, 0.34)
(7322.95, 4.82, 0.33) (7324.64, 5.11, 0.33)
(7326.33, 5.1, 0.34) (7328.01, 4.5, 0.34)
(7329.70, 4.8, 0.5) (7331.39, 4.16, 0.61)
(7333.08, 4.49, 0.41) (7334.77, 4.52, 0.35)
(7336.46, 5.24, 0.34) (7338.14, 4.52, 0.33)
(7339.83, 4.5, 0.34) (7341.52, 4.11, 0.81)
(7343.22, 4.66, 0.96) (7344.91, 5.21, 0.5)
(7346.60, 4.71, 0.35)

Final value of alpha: 3.7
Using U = 4.65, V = 4.57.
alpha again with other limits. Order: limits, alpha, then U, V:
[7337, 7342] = 3.6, 4.50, 4.46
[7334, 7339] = 3.3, 4.52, 4.77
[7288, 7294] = 3.9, 4.79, 4.70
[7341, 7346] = 3.6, 4.66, 4.69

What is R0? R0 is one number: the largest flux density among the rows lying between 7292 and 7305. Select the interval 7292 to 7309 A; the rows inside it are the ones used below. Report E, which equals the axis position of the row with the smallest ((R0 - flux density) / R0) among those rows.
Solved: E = 7302.75 A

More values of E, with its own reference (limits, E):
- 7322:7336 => 7324.64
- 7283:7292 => 7290.99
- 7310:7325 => 7324.64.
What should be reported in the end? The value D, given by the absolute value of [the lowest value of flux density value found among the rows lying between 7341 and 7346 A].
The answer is 4.11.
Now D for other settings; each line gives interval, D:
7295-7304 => 3.88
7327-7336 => 4.16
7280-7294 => 3.60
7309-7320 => 3.94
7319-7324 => 3.94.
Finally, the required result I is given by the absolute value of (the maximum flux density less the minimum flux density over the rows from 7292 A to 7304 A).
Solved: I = 1.08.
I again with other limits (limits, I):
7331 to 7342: 1.13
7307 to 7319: 0.73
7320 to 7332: 0.95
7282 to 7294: 1.48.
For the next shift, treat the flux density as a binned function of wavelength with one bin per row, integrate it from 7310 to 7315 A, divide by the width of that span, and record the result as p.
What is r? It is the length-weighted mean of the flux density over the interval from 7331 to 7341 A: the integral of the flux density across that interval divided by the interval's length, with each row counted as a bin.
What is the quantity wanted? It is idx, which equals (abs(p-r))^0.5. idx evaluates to 0.3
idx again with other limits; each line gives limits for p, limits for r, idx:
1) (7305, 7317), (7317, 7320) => 0.3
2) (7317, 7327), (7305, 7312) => 0.6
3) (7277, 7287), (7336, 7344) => 0.5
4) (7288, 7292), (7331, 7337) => 0.3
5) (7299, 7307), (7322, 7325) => 0.7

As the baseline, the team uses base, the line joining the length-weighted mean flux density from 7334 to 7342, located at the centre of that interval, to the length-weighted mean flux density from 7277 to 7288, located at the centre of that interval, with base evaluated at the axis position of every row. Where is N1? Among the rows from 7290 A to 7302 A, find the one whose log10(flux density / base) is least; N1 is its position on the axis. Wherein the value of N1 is 7296.02 A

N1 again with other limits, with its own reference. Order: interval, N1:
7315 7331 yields 7319.58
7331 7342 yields 7341.52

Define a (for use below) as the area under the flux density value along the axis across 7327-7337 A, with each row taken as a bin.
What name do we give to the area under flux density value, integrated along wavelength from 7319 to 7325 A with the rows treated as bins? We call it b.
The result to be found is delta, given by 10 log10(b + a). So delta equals 18.7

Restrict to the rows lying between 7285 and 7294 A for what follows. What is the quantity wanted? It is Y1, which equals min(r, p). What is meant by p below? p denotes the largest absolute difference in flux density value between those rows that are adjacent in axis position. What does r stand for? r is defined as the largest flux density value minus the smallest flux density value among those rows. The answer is 1.2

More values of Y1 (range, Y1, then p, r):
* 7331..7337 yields 0.7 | 0.72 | 1.08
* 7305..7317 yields 0.4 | 0.40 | 0.75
